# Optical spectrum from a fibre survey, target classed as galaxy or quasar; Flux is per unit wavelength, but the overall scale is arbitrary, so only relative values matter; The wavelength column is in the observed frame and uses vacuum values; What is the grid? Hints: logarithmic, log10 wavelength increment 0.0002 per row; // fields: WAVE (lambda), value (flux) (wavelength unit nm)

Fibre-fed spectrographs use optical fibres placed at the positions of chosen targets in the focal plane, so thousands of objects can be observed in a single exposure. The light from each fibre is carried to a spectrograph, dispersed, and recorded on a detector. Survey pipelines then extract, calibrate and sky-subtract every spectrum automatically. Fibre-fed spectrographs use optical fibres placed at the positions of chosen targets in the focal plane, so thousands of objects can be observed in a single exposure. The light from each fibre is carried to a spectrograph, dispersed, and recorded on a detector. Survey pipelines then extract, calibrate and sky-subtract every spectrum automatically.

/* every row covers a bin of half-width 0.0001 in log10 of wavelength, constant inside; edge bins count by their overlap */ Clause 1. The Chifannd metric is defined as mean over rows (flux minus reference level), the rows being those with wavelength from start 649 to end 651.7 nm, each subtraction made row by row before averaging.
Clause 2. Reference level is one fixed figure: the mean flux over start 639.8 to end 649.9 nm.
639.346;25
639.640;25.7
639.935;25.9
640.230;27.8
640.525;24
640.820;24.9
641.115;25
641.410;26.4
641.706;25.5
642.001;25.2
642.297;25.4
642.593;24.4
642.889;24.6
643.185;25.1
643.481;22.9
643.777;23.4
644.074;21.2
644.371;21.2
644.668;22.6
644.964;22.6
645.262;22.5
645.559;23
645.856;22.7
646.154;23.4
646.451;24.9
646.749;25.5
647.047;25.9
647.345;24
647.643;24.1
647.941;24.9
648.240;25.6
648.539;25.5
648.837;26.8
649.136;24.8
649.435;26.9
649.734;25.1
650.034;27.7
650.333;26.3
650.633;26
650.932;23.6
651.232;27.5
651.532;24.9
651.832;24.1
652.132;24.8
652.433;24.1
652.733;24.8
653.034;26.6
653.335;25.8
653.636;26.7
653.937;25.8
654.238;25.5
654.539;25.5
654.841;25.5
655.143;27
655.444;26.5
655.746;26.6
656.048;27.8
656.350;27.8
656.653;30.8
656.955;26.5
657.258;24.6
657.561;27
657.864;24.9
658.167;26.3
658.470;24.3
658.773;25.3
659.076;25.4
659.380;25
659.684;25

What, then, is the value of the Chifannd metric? 1.3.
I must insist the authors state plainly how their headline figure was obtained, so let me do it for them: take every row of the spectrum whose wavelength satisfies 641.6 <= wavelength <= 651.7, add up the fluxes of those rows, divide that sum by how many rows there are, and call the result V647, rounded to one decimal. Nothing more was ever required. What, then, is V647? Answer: 24.6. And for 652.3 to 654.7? 25.6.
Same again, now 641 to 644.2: 24.5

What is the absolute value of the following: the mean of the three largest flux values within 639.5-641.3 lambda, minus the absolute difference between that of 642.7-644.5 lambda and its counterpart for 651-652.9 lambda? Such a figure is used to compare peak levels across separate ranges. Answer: 25.1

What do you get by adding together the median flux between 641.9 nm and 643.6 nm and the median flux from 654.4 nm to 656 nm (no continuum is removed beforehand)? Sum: 51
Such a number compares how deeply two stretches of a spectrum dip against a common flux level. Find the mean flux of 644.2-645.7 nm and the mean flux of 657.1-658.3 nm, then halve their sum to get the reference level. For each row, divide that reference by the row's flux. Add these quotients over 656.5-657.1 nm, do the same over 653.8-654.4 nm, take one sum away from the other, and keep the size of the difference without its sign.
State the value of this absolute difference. 0.19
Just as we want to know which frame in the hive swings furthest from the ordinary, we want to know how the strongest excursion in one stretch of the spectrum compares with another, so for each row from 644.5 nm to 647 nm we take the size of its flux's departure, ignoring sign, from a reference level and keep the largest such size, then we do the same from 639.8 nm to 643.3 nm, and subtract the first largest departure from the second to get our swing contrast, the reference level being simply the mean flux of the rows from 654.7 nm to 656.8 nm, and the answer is -1.5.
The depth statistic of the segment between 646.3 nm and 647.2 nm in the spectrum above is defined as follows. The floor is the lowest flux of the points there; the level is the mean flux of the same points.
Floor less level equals -0.53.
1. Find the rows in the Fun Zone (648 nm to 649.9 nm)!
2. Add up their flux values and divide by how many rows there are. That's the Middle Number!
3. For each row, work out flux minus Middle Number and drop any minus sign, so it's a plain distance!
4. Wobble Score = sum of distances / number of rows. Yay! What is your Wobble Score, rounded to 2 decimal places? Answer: 0.71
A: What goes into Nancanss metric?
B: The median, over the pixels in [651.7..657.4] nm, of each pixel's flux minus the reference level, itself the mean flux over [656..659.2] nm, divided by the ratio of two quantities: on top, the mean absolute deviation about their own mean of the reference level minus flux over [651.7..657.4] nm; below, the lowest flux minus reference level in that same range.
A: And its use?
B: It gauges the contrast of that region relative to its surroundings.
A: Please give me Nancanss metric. 1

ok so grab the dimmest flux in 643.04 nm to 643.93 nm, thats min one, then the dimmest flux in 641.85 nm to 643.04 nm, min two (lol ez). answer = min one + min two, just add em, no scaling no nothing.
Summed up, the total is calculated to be 47.3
